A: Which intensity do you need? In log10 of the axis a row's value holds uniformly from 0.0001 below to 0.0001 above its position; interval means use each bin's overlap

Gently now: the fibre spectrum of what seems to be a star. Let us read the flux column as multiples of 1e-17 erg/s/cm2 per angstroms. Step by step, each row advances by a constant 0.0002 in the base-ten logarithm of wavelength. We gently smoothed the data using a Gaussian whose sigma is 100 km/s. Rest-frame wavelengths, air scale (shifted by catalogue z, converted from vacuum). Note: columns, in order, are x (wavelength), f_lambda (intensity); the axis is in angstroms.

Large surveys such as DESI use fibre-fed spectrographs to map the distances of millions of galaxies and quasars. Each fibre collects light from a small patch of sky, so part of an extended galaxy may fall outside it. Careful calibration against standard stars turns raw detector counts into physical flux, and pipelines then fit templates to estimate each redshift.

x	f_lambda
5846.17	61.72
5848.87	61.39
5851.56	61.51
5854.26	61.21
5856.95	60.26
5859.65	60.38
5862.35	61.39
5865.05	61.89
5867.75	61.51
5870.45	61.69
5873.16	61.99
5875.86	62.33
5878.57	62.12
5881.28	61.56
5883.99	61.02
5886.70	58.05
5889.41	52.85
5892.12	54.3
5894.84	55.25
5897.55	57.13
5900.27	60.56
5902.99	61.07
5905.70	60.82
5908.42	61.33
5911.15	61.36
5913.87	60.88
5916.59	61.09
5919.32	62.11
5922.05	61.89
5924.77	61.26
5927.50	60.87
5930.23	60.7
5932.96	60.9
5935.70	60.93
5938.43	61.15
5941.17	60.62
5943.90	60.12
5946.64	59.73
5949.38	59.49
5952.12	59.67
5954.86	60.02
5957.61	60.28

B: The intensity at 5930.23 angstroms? 60.7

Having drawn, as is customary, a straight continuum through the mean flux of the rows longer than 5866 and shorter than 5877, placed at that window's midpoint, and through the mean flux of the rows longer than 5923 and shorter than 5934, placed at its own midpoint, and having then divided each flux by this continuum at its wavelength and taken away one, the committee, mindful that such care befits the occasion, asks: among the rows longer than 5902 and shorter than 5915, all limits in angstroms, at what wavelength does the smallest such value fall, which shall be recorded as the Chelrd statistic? 5905.70 angstroms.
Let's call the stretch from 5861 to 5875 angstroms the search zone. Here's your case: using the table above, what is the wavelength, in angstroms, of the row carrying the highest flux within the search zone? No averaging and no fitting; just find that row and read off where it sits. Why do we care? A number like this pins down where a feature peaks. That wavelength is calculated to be 5873.16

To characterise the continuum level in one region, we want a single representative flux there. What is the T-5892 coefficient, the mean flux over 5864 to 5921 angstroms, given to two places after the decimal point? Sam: 60.04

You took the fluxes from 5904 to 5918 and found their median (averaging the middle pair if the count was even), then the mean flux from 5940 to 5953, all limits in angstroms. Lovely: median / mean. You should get 1.02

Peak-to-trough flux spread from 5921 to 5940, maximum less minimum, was 1.2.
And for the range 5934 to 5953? 1.7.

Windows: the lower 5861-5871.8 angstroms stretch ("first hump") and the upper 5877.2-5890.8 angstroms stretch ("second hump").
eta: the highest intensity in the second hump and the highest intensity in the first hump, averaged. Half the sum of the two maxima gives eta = 62.0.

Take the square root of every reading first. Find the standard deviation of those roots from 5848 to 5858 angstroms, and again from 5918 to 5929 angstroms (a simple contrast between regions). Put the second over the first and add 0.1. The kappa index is 1.1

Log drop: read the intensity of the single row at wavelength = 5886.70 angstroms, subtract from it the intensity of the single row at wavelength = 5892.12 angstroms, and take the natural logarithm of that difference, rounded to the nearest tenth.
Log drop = 1.3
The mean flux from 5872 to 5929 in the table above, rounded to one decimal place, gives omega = 60.0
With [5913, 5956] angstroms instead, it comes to 60.7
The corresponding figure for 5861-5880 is 61.8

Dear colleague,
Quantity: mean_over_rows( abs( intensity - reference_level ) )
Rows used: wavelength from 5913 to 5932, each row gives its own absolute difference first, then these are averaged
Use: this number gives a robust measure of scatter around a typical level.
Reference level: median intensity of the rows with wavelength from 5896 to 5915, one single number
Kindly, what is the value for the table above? 0.43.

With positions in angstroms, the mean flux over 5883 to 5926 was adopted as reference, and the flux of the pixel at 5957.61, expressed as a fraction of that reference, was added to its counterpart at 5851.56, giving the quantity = 2.05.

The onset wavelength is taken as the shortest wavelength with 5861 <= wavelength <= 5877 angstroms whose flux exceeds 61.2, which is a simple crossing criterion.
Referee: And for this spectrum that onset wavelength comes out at 5862.35 angstroms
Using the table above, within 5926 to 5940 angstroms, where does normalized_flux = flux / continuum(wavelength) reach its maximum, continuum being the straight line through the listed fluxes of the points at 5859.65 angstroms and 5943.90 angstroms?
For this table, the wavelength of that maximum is 5938.43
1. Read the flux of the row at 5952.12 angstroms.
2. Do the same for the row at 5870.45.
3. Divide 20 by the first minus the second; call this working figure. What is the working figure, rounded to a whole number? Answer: -10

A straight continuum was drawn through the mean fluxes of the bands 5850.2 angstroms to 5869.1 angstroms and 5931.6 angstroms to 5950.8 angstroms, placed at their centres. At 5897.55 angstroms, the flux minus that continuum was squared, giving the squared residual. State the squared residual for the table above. 13.6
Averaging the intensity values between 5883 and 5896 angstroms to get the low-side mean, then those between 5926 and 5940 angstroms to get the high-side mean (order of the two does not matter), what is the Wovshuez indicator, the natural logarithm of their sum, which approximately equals 4.76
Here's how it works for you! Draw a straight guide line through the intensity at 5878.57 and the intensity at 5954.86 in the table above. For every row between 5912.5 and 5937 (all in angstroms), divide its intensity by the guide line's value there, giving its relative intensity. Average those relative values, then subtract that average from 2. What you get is 0.99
